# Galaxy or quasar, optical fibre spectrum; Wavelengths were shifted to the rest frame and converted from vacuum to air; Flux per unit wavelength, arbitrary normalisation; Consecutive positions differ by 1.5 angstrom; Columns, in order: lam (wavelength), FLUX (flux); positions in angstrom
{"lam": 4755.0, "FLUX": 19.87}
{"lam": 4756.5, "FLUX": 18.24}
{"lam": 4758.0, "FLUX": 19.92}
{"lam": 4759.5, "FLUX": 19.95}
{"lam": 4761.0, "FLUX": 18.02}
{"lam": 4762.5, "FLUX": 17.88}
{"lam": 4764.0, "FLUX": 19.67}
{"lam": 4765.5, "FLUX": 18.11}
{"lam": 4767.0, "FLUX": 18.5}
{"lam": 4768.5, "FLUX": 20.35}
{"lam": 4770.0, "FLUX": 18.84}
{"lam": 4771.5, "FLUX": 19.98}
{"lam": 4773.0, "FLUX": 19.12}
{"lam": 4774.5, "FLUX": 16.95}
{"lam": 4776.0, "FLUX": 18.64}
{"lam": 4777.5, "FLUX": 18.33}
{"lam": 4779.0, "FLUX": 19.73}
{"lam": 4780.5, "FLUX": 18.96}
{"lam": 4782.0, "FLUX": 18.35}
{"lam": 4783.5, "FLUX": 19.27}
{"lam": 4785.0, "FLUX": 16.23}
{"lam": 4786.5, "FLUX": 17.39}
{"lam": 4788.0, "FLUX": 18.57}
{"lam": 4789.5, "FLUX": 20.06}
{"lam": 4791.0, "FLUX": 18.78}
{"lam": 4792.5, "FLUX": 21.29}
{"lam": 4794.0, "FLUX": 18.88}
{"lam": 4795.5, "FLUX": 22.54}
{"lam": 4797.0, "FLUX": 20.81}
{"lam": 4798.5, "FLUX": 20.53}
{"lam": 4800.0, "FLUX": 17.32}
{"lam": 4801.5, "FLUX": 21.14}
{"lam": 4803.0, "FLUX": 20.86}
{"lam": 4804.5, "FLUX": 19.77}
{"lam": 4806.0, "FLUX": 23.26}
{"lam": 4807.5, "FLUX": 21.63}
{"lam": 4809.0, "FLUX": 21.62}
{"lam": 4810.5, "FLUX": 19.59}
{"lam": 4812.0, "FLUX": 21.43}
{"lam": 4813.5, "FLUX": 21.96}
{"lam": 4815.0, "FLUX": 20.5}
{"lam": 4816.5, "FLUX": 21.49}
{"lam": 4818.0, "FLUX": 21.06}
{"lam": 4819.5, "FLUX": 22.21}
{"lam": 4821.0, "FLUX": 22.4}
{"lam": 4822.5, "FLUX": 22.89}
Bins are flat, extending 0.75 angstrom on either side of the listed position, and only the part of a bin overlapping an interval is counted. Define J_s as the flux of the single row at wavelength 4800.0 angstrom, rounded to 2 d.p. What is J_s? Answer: 17.32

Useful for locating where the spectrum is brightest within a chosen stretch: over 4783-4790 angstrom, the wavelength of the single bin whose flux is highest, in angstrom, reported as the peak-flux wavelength 4789.5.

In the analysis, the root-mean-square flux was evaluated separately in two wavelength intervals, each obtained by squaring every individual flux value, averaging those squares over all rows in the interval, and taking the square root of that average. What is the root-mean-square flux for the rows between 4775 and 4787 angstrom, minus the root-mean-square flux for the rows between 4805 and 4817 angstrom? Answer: -3.1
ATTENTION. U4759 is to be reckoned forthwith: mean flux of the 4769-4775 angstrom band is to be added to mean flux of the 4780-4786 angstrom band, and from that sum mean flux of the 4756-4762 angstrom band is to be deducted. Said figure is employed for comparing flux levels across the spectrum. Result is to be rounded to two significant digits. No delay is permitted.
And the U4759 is 18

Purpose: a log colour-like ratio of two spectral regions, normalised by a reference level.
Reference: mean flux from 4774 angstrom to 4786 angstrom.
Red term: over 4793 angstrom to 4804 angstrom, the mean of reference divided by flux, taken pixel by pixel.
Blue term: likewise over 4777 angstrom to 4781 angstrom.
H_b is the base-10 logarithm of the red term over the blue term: -0.03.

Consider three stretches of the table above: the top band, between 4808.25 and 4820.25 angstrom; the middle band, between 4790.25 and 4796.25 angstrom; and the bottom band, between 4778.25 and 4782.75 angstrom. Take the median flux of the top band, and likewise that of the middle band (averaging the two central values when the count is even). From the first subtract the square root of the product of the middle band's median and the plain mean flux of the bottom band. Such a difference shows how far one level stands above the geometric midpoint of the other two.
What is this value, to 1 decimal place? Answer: 1.9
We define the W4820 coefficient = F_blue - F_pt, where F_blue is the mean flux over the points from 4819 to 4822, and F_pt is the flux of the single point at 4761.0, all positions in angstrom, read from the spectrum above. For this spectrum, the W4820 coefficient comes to 4.3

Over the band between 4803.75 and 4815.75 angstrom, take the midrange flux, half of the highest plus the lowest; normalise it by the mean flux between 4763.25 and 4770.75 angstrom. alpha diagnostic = 1.12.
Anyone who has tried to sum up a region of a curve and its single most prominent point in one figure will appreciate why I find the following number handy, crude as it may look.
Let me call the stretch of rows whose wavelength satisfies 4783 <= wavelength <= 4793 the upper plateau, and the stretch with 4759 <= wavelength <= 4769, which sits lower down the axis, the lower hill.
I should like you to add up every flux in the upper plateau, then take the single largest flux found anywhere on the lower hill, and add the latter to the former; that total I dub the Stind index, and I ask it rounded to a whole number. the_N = 152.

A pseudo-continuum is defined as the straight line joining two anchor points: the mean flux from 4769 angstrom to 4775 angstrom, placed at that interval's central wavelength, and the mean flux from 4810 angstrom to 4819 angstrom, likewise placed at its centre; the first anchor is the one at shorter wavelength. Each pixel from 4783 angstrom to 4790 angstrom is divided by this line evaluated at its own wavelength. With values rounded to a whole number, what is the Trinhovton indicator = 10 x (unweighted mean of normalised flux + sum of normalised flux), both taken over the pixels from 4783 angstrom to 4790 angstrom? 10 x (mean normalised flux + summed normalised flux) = 56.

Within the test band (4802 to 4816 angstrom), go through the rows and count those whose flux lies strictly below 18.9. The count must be 0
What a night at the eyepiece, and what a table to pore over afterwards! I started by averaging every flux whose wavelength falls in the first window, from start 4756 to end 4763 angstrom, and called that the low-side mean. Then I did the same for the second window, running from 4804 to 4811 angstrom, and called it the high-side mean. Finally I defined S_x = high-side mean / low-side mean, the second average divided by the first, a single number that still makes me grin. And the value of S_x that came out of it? 1.13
